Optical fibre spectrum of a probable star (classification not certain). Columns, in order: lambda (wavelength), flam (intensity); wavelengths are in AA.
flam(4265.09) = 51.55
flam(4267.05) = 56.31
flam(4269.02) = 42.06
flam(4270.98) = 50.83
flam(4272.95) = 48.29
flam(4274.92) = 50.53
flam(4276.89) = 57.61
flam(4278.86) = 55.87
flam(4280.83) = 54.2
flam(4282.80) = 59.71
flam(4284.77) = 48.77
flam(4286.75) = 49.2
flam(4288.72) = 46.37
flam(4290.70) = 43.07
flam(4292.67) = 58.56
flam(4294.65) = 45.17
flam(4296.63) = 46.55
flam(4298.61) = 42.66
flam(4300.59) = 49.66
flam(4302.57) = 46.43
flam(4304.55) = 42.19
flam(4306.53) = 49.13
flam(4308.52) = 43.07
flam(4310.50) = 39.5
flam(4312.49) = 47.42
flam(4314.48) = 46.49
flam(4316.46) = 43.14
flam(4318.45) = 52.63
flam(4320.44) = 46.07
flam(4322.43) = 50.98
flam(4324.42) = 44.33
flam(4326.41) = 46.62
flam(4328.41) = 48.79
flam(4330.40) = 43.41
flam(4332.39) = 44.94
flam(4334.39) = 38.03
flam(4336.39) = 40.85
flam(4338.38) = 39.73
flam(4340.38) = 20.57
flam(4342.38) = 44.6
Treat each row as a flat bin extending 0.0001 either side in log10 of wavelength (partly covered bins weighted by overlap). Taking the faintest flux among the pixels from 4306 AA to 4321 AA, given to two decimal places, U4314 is 39.50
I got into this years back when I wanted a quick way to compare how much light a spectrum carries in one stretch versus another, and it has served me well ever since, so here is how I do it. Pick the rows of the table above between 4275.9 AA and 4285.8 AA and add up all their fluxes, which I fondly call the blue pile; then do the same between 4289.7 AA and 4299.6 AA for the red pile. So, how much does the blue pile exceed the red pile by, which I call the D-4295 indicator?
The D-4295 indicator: 40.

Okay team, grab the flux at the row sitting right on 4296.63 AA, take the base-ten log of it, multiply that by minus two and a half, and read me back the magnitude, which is -4.17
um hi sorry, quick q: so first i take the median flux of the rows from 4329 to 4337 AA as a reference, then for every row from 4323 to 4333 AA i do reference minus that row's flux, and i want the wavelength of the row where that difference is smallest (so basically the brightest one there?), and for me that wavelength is 4328.41 AA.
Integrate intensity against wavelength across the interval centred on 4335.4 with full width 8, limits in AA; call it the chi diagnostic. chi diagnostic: 327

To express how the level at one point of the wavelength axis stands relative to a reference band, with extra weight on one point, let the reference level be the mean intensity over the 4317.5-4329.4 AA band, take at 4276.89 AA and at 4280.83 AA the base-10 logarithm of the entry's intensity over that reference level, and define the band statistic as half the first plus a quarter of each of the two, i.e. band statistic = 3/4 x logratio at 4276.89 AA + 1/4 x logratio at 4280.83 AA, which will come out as 0.07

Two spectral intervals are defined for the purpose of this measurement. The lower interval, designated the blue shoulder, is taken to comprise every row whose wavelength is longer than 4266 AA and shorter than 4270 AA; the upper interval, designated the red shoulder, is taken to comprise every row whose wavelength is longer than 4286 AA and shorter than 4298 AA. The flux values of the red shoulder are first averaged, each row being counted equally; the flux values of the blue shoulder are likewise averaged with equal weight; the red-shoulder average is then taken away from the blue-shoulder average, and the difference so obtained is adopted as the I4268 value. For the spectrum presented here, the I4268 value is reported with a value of 1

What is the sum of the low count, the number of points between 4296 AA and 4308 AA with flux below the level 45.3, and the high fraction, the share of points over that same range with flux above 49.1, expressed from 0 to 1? 2.3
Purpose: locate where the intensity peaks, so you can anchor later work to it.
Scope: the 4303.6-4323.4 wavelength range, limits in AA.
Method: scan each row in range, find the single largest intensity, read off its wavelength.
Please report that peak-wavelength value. 4318.45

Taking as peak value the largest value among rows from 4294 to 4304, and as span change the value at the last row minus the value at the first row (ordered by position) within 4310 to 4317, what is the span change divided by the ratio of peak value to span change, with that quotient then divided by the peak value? 0.0054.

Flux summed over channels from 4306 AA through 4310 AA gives 92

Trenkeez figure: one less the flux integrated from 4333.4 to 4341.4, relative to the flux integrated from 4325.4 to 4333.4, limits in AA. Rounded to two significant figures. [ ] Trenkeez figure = 0.24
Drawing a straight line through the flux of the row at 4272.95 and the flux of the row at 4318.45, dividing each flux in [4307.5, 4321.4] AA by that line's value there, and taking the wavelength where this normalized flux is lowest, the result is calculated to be 4310.50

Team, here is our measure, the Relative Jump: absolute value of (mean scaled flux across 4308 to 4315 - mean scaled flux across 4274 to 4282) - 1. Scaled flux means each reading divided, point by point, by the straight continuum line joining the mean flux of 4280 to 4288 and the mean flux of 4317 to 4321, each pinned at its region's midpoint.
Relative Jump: -0.86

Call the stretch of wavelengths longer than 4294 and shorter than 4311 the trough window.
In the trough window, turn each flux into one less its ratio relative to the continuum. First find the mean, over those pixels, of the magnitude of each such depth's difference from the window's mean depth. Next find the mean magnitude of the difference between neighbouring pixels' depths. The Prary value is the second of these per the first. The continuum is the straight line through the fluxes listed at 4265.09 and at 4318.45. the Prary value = 1.64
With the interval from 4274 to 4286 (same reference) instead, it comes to 1.64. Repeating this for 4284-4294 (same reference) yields 1.48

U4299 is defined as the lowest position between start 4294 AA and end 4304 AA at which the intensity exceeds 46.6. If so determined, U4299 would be 4300.59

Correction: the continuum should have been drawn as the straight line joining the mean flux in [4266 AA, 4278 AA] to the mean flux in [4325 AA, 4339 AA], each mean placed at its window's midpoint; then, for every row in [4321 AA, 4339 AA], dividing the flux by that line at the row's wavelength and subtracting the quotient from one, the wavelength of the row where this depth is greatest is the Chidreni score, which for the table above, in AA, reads 4334.39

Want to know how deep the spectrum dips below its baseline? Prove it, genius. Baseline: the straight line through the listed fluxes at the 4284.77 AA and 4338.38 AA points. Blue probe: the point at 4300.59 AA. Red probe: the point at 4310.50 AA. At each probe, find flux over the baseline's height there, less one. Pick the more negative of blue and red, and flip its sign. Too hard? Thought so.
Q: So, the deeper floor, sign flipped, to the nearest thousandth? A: 0.111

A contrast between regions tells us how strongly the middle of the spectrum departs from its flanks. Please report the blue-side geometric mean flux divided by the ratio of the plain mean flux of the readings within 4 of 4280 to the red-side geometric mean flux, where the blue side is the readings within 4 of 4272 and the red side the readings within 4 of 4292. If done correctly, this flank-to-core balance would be 40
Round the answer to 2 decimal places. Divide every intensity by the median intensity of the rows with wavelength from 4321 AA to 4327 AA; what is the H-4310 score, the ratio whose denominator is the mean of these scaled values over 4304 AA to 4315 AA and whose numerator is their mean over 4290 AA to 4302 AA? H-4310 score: 1.07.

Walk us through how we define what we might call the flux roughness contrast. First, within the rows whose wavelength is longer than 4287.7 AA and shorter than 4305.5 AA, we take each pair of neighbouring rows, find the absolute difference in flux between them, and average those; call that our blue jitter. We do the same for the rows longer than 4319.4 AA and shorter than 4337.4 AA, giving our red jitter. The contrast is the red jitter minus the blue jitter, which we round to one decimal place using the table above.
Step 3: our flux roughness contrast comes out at -2.4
